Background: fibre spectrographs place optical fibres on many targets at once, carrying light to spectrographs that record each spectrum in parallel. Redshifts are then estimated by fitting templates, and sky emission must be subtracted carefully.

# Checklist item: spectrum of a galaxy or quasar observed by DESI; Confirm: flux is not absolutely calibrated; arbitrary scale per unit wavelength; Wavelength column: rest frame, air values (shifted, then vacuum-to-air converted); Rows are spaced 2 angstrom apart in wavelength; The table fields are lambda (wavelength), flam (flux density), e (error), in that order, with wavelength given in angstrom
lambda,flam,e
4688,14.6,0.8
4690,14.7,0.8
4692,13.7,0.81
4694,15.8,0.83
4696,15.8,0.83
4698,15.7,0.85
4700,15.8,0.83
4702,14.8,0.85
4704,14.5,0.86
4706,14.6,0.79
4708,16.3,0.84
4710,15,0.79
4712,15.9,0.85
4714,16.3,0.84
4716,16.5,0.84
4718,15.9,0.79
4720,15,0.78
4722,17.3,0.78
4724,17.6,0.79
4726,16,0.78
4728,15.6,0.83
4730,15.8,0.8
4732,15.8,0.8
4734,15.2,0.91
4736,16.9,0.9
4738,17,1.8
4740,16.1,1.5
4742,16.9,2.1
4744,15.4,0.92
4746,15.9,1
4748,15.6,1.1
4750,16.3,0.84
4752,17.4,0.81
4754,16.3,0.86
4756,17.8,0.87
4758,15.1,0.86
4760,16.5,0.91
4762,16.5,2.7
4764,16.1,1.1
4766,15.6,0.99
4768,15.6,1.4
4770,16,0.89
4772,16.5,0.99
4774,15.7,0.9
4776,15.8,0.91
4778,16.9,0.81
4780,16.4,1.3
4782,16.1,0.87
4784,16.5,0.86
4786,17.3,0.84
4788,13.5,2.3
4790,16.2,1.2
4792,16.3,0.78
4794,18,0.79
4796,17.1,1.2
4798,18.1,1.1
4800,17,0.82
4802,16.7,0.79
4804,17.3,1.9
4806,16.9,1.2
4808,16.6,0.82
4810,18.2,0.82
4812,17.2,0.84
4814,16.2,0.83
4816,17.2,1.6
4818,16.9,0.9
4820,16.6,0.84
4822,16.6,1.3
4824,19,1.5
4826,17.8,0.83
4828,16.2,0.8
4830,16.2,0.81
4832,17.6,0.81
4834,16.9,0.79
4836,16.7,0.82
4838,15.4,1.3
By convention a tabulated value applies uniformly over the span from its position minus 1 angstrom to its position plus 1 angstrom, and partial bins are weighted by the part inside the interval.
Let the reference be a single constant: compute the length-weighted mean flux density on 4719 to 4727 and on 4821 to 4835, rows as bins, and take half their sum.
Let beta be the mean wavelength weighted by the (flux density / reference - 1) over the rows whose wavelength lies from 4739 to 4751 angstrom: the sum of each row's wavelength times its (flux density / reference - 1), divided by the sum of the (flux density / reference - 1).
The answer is 4745.5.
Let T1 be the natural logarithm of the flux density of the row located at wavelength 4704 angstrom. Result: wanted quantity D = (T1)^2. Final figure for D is 7.15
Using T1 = 2.67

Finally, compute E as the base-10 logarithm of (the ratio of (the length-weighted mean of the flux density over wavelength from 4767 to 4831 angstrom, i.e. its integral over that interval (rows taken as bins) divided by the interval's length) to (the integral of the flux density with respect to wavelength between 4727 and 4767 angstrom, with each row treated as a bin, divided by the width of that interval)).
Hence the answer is 0.014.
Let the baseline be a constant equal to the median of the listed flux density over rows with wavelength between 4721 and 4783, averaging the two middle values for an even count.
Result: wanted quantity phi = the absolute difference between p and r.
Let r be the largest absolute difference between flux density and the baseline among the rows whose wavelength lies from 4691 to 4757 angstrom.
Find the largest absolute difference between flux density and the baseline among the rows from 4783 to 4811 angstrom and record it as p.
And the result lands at 0.20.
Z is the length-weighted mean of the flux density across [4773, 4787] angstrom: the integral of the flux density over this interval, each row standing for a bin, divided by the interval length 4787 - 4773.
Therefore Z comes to 16.4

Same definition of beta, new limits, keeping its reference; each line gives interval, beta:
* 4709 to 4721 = 4715.0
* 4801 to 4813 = 4809.6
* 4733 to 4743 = 4735.5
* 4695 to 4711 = 4703.5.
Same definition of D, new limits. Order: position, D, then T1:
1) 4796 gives 8.06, 2.84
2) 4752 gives 8.16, 2.86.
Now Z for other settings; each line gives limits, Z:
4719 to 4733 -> 16.2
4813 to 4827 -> 17.2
